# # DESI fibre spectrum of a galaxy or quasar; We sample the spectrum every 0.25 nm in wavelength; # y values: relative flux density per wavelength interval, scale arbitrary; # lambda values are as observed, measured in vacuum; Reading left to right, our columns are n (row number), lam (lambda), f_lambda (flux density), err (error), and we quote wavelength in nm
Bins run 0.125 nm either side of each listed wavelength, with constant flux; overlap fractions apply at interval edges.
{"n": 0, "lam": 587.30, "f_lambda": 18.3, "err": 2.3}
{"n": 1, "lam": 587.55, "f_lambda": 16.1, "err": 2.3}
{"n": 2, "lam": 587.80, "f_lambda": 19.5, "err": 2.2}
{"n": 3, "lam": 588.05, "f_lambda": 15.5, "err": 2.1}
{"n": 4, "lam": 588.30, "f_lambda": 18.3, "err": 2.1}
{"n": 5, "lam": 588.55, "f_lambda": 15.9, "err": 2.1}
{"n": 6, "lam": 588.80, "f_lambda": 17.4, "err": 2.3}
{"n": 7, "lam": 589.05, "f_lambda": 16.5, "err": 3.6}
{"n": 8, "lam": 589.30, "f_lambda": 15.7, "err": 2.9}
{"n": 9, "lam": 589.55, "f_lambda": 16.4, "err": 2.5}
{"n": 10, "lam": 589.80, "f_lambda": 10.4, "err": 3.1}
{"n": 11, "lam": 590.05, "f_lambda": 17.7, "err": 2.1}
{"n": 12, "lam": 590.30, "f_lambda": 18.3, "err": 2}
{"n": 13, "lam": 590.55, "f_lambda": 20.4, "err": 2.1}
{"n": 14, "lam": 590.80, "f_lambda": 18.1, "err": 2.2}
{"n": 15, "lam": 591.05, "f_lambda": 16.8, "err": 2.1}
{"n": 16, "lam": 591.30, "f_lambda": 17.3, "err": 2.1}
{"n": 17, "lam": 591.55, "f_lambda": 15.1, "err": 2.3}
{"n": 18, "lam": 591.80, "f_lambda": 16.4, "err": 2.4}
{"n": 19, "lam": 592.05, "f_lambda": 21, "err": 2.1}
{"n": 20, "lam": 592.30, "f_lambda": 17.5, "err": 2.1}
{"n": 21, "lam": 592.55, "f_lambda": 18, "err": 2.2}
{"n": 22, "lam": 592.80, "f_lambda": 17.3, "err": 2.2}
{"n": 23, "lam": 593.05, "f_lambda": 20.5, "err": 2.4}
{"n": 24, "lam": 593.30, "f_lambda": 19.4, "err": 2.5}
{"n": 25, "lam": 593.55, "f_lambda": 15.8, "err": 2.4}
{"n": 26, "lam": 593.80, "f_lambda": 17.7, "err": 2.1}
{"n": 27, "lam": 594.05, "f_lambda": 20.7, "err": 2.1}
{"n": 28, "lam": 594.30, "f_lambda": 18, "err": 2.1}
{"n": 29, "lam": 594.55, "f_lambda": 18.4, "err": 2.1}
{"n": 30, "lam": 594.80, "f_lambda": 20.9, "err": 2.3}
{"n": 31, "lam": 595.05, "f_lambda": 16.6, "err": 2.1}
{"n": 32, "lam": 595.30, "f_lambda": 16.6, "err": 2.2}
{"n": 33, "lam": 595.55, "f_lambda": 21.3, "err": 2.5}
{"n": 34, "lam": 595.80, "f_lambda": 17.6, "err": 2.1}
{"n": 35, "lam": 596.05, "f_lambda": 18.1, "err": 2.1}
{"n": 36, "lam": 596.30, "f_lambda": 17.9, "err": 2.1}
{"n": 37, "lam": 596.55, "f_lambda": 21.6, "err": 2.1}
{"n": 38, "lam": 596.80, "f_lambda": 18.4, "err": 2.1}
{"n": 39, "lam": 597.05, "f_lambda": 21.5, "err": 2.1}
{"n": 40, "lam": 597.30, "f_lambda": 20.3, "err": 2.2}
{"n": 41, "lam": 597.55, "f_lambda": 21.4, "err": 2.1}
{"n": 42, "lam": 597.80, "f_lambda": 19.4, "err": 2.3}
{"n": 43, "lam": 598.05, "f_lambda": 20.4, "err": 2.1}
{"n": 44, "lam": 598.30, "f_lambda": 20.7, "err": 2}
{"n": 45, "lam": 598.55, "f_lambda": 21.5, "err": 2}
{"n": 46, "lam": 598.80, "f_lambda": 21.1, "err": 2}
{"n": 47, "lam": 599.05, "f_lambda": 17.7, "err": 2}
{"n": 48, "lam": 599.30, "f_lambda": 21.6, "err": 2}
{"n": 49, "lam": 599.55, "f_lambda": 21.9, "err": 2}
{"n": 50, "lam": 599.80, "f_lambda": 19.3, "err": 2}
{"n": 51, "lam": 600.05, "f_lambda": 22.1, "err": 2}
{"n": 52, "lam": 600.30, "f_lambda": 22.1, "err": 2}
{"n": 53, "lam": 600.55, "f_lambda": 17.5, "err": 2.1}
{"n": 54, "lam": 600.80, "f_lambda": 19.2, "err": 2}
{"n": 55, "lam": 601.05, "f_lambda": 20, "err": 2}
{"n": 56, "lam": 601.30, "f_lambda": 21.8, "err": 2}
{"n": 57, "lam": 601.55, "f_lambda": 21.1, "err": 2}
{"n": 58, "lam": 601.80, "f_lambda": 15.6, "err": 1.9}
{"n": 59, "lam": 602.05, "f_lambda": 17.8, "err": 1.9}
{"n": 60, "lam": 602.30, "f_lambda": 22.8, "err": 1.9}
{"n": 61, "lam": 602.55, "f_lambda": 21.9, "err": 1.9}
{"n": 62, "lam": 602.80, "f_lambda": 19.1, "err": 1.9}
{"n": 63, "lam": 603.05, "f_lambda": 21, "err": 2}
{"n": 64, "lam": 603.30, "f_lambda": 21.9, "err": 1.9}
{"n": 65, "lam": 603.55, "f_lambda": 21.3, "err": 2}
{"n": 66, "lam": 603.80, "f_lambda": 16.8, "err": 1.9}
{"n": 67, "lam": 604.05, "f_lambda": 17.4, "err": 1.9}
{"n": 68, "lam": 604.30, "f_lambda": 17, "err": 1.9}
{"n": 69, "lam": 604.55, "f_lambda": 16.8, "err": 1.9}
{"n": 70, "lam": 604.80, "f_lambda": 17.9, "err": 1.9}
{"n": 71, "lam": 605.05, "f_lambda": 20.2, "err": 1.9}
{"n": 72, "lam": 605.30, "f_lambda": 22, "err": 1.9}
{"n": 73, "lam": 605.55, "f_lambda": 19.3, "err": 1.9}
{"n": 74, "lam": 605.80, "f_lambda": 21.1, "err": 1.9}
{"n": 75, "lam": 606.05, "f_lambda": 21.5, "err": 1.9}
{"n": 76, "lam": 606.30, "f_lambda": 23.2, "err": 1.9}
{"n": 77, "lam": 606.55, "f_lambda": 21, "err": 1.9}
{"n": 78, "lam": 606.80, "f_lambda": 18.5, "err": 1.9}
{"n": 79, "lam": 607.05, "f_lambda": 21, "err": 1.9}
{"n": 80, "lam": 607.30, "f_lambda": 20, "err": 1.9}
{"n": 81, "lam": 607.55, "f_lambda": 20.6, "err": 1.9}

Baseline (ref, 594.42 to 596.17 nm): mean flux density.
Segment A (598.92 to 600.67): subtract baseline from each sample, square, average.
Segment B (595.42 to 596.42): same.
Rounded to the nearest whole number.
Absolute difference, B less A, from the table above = 5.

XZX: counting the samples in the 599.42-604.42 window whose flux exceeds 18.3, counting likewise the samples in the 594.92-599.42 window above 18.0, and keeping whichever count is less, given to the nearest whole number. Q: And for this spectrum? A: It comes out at 13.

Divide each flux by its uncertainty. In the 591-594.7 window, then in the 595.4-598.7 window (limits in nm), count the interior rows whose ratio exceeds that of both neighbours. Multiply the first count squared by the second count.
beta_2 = 64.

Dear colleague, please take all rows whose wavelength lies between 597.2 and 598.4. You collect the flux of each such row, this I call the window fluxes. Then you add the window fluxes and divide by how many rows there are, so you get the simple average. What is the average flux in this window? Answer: 20.4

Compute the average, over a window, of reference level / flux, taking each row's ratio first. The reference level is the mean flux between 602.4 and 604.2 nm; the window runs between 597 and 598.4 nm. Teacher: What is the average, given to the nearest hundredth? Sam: 0.97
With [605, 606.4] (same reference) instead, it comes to 0.94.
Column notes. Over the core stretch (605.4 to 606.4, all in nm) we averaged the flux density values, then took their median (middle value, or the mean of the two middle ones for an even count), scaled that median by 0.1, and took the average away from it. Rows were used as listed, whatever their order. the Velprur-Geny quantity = -19.1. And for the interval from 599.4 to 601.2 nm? -18.3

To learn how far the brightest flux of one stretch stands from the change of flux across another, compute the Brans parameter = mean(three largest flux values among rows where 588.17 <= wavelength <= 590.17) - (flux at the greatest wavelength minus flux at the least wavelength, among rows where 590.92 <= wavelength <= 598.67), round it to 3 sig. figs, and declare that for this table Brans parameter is 13.1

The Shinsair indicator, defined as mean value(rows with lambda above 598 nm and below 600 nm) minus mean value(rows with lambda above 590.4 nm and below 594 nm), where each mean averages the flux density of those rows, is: 2.6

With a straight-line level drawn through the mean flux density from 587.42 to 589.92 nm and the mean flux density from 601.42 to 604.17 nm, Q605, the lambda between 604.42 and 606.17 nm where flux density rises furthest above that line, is 605.30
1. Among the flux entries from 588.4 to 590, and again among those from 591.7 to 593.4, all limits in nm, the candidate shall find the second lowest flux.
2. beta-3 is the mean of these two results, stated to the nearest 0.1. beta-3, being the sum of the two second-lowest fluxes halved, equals 16.5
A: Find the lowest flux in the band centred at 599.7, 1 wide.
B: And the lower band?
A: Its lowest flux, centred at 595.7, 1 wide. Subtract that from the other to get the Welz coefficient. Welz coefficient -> 2.7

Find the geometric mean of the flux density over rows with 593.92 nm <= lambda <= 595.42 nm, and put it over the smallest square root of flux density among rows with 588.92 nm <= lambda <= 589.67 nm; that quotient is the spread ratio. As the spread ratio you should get 4.7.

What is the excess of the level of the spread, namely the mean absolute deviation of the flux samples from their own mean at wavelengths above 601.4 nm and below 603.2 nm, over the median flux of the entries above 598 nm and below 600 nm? -18.8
